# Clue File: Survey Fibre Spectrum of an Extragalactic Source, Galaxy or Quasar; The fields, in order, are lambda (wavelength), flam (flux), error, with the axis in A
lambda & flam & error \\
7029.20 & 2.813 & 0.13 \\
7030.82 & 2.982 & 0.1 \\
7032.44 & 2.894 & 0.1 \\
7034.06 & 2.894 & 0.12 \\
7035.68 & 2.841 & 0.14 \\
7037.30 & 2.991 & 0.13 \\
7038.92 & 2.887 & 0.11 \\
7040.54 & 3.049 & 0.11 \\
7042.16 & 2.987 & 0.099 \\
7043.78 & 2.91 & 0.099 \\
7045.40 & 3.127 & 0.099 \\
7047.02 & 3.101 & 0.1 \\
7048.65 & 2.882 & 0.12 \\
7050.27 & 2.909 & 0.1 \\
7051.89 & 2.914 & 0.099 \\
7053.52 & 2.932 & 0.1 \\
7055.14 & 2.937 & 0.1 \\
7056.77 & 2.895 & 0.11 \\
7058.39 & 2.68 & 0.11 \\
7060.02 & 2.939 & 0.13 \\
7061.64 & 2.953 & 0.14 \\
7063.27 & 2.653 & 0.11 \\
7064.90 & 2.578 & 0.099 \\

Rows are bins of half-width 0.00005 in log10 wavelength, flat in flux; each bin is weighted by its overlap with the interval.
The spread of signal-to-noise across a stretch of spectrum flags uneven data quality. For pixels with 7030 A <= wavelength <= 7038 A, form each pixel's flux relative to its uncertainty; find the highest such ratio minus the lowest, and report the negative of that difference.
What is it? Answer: -9.5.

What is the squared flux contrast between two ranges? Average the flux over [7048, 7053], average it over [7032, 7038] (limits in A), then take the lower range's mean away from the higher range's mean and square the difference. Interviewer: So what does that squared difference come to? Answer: 0.000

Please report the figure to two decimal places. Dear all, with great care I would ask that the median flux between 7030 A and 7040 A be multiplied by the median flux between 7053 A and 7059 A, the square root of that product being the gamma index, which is 2.90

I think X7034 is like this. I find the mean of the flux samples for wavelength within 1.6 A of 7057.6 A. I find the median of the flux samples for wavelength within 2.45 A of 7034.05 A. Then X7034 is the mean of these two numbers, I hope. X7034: 2.84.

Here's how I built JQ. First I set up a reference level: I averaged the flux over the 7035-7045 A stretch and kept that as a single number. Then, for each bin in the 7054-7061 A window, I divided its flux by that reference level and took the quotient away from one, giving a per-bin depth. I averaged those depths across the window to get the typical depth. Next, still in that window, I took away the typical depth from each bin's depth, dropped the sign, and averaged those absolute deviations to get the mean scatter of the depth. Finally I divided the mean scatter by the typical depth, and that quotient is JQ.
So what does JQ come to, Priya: 1.1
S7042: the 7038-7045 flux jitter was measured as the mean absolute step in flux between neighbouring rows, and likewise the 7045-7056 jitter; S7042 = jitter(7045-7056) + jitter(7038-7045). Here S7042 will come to 0.15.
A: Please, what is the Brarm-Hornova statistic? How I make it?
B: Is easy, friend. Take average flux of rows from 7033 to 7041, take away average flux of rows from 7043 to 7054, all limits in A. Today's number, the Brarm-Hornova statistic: -0.04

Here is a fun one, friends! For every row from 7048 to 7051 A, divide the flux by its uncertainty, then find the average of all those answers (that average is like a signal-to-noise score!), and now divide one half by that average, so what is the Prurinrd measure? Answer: 0.0188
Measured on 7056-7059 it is 0.0197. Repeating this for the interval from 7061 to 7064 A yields 0.0221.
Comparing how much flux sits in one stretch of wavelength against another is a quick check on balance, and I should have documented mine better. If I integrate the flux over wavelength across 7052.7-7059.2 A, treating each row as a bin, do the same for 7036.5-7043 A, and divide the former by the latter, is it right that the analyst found 0.96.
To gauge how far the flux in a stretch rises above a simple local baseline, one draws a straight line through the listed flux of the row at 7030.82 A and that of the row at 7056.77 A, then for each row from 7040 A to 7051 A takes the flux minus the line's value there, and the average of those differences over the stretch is 0.06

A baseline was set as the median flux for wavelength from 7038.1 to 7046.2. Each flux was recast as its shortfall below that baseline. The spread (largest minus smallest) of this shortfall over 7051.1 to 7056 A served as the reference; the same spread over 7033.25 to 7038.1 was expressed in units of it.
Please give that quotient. 6.5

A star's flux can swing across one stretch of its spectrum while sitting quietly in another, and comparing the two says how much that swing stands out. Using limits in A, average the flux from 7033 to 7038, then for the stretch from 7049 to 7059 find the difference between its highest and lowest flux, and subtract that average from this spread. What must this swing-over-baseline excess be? -2.65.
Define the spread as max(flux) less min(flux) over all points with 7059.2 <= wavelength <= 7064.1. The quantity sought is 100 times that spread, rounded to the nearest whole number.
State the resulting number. 30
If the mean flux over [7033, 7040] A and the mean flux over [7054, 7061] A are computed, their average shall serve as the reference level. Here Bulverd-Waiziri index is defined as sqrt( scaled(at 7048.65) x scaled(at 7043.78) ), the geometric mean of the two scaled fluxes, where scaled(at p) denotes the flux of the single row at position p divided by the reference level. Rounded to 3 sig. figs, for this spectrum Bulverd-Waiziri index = 1.00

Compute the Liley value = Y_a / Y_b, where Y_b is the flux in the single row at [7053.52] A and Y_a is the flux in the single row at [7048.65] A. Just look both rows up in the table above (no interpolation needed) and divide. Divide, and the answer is 0.98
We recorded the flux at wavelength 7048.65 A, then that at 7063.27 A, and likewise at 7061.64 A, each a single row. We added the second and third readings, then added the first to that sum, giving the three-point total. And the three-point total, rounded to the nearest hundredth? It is 8.49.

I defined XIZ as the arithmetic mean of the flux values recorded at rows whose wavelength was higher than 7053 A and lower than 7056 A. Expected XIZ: 2.93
